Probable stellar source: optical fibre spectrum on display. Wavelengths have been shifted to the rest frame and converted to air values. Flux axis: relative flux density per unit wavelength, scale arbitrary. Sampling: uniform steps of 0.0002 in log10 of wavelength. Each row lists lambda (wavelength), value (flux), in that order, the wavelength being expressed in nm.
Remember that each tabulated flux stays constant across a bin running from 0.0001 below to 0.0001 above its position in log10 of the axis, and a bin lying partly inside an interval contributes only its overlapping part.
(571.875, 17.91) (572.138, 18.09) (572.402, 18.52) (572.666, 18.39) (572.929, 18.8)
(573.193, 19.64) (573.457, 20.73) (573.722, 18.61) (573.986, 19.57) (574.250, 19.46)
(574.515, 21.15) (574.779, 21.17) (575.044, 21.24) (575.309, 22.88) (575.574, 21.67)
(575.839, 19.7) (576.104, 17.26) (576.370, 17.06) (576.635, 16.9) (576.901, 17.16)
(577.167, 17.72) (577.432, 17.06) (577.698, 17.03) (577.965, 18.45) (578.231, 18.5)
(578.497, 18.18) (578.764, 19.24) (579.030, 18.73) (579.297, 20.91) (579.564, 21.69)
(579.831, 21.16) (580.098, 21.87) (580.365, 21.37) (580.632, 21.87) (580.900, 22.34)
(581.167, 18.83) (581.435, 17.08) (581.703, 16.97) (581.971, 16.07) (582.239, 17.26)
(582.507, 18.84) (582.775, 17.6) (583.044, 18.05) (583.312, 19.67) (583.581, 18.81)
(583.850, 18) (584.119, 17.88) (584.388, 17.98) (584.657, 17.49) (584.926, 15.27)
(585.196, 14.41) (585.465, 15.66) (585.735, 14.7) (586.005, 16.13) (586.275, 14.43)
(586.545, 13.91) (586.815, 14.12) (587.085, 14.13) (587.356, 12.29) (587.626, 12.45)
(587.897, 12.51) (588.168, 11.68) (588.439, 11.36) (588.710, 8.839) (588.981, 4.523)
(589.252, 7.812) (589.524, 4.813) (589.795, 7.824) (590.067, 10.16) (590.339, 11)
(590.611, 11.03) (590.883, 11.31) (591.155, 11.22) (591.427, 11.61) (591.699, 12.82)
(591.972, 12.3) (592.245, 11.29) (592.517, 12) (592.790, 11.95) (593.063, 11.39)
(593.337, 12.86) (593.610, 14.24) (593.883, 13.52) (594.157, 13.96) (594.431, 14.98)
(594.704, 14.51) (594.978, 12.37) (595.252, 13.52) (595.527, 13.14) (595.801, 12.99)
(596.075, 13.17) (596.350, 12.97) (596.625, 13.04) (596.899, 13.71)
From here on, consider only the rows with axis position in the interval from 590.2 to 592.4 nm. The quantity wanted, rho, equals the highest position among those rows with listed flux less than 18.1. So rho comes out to 592.245 nm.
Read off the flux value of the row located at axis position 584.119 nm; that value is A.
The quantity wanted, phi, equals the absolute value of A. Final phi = 18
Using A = 17.88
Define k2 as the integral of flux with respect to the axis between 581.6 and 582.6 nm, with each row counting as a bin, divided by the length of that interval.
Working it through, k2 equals 17.2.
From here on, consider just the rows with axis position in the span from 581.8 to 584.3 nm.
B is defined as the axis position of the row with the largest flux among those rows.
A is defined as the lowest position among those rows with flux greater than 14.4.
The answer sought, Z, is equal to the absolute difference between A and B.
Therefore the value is 1.34 nm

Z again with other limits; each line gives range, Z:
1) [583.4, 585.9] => 0.00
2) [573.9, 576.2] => 1.32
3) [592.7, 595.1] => 0.00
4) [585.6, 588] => 0.27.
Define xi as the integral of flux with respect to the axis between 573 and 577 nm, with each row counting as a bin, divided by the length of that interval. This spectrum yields 19.6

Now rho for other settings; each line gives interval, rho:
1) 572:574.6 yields 572.138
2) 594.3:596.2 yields 596.075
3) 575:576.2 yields 576.104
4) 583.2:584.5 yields 584.388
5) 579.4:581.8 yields 581.703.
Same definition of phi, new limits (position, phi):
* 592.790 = 12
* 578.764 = 19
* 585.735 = 15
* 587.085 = 14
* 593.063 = 11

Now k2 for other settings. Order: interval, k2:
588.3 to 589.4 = 8.1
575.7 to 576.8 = 17.7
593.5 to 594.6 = 14.2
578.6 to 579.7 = 20.1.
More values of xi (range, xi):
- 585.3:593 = 11.6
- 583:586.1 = 17.0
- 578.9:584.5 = 19.2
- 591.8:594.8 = 13.0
